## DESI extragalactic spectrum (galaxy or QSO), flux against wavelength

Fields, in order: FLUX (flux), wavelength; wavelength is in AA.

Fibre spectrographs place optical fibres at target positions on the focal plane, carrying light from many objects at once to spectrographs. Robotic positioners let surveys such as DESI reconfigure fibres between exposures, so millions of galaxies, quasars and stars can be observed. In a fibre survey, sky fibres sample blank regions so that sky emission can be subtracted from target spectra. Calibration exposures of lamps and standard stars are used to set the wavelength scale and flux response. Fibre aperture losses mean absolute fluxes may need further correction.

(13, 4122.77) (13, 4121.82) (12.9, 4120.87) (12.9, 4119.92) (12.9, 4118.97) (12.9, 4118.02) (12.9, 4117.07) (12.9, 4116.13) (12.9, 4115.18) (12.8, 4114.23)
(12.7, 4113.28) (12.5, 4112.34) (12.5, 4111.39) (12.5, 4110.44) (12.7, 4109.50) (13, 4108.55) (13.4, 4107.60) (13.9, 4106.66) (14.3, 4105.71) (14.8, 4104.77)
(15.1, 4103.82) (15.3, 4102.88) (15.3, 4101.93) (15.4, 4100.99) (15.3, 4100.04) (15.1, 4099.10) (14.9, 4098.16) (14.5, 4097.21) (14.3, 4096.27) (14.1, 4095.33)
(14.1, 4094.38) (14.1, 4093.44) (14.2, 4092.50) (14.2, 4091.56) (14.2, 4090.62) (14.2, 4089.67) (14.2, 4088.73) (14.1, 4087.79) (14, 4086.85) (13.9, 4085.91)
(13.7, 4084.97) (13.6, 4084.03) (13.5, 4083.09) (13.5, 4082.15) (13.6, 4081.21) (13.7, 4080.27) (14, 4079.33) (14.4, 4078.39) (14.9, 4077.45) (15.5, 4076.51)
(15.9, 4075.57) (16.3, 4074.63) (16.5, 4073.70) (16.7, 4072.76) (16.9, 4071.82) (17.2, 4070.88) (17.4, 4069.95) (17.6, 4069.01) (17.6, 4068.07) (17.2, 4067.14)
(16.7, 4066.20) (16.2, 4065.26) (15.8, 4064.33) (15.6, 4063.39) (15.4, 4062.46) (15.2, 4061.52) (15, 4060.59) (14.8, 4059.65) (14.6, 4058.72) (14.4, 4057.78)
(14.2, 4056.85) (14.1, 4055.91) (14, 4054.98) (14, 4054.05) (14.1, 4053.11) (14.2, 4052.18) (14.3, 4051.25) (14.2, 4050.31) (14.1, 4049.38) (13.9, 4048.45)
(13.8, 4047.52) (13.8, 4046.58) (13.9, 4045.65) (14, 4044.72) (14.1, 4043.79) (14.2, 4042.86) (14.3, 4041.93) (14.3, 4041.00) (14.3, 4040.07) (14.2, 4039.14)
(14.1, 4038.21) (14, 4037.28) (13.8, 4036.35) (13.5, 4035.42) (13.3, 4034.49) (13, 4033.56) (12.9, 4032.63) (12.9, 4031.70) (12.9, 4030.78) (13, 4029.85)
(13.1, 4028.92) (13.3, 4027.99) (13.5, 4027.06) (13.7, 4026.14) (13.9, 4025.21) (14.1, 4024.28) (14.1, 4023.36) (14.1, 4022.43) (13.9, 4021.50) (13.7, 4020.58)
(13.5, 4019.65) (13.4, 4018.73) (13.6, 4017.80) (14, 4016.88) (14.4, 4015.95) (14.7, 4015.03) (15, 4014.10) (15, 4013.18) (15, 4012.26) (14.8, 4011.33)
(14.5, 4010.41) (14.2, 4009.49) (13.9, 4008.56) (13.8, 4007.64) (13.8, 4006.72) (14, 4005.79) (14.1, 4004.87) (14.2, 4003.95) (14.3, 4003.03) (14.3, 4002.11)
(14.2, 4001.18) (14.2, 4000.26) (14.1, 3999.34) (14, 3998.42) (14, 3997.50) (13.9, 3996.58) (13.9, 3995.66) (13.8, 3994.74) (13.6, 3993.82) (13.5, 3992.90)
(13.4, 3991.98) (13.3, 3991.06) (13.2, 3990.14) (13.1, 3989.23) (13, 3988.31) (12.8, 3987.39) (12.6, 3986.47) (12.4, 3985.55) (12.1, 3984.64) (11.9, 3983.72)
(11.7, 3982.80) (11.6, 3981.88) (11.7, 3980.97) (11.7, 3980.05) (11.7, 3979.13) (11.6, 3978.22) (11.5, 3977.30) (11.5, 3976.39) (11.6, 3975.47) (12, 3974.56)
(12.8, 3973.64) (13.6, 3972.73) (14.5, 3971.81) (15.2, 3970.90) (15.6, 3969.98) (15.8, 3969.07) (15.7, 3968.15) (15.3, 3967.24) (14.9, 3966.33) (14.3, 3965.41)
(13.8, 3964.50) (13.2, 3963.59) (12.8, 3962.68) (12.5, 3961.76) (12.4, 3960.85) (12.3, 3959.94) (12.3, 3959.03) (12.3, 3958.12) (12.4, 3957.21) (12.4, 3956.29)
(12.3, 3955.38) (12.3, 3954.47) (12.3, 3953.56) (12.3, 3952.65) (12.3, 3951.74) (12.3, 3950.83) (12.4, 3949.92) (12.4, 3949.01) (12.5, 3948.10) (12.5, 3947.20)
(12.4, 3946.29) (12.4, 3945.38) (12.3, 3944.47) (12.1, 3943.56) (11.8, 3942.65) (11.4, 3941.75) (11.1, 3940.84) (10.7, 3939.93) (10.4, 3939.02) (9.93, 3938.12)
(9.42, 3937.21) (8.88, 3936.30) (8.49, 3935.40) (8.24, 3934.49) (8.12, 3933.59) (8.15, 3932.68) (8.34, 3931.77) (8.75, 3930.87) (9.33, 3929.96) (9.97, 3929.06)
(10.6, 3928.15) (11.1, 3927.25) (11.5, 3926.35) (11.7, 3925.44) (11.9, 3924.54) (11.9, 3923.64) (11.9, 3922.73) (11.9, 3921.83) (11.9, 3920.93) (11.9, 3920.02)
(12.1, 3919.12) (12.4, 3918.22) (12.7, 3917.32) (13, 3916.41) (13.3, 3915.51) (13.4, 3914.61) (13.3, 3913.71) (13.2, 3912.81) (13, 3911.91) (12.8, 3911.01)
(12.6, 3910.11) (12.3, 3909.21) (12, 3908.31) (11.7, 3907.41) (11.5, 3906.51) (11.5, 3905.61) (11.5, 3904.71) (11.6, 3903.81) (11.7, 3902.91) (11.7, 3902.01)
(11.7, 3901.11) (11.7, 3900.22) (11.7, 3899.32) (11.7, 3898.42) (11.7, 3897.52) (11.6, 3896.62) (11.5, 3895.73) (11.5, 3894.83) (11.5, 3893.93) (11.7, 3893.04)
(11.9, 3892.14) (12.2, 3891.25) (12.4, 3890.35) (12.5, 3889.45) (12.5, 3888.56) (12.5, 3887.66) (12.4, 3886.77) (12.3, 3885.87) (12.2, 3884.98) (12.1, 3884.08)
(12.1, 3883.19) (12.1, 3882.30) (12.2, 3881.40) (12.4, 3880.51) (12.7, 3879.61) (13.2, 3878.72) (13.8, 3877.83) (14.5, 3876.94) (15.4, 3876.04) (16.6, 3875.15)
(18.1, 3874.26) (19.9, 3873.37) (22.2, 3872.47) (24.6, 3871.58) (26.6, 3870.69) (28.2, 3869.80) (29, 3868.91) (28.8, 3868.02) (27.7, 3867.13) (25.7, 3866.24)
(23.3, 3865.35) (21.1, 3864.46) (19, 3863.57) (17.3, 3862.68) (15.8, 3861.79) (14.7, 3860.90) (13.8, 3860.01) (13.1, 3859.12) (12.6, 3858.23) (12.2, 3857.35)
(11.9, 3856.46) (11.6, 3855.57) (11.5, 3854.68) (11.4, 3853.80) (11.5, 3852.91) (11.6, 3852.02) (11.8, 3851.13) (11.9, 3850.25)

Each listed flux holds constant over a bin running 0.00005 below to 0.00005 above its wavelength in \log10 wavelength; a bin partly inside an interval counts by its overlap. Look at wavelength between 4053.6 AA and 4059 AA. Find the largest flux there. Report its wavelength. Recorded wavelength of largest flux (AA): 4058.72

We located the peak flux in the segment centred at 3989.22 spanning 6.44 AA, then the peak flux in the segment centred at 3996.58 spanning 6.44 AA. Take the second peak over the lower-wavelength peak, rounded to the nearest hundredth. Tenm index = 1.05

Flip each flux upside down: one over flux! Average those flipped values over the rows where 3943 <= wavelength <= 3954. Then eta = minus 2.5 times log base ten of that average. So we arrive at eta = 2.73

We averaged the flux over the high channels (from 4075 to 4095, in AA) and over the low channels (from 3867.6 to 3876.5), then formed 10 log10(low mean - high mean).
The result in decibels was 9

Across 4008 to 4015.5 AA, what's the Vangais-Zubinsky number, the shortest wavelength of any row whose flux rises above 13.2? 4008.56 AA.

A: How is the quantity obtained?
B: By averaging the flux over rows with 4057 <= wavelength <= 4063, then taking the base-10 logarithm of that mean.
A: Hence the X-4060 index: 1.17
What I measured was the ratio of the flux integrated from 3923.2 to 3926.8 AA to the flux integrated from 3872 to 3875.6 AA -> 0.6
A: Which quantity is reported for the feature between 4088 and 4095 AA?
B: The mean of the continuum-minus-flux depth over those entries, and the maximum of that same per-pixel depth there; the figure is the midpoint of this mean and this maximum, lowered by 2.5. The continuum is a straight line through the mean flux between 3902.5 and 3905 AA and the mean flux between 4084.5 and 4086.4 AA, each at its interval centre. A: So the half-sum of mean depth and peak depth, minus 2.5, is -2.7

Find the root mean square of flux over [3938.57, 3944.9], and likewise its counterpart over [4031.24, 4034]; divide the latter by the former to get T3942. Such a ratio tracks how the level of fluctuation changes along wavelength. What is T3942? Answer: 1.13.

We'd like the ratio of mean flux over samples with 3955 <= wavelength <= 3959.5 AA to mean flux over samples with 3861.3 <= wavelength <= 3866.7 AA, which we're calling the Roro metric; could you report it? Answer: 0.61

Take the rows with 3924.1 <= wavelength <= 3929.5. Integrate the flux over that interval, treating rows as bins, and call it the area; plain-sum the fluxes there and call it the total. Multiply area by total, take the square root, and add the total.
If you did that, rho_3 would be 130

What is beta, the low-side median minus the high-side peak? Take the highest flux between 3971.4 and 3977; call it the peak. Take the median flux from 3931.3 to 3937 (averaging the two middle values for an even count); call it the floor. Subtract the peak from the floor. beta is -6.2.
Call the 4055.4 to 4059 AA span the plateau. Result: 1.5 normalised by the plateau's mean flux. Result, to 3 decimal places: 0.105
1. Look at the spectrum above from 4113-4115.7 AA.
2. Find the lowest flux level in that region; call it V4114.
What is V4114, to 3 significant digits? 12.7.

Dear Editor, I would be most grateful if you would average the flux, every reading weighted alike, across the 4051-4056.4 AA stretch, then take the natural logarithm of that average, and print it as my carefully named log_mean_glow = 2.65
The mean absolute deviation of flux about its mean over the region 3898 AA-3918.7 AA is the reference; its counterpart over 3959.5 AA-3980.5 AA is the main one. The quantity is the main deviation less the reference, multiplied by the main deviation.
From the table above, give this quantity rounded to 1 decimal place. 1.0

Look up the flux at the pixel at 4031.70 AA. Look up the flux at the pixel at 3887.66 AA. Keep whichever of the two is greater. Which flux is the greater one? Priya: 12.9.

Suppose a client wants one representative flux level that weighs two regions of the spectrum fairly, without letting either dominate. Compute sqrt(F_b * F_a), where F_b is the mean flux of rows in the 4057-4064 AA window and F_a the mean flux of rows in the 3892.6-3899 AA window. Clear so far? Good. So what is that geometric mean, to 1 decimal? 13.2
